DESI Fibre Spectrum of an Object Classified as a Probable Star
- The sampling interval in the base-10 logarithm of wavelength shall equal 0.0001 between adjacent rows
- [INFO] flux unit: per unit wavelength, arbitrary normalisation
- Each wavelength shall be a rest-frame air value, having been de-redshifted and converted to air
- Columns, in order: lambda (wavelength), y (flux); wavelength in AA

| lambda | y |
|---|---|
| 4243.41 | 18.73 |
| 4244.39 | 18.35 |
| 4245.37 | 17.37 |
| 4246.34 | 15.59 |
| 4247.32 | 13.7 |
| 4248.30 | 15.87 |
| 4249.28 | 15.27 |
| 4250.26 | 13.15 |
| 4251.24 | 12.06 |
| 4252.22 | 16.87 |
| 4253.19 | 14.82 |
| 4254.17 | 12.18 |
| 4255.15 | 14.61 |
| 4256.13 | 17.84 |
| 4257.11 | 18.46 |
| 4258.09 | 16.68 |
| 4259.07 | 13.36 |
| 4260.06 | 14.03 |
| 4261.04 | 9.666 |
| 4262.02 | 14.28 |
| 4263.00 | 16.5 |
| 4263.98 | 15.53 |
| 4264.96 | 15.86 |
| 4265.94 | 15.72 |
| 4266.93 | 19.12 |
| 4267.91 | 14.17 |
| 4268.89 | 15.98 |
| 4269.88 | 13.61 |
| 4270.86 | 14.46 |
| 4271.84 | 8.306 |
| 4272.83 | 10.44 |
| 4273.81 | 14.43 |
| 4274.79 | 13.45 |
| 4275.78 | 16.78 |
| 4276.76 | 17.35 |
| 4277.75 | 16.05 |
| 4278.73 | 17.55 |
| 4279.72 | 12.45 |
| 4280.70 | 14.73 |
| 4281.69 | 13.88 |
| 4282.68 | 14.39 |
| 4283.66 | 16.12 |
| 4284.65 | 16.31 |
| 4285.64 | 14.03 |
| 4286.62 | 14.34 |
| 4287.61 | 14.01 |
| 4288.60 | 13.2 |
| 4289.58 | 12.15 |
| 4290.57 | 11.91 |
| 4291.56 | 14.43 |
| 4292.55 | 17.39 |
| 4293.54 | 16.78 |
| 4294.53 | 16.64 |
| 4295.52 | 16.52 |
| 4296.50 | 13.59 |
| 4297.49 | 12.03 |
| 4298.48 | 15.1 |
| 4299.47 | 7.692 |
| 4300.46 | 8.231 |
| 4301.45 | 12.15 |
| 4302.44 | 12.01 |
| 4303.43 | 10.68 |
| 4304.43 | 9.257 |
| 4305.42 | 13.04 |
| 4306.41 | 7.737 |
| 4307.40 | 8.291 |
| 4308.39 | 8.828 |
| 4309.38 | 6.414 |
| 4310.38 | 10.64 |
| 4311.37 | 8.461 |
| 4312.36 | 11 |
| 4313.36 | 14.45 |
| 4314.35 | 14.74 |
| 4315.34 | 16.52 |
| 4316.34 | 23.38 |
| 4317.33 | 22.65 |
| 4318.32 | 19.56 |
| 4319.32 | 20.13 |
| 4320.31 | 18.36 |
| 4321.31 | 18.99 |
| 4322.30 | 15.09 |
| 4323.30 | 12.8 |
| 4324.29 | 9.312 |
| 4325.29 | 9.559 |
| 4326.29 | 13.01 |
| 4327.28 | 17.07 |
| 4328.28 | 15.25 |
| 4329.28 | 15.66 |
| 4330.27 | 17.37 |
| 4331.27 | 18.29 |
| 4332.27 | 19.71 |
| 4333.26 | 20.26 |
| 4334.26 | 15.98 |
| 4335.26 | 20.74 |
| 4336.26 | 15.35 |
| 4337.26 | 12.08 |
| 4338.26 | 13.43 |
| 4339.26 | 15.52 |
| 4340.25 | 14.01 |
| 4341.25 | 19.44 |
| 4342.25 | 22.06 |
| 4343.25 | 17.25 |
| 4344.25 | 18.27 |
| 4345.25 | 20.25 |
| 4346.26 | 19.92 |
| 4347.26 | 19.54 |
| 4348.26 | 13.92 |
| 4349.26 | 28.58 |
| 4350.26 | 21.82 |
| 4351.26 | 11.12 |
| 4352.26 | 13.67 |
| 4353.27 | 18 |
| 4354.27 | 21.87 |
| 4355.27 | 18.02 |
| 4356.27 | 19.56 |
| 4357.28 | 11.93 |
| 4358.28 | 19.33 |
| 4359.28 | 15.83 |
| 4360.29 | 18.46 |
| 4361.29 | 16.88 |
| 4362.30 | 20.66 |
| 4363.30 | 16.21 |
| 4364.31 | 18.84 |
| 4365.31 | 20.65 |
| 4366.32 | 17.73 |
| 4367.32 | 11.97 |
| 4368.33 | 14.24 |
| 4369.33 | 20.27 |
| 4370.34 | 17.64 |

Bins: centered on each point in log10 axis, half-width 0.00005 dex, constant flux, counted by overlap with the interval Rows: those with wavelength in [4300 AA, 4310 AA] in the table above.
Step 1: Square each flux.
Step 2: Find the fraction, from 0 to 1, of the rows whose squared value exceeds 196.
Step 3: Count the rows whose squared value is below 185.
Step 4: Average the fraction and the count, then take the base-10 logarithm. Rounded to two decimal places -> 0.70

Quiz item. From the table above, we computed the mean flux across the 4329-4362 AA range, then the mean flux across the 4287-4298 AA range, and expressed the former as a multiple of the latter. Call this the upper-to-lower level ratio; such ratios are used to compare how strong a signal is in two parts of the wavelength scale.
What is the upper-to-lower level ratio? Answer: 1.23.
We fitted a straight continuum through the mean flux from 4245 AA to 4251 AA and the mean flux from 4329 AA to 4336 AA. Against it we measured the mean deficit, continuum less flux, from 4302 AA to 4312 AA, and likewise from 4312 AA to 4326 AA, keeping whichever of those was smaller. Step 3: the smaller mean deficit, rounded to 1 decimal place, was 1.6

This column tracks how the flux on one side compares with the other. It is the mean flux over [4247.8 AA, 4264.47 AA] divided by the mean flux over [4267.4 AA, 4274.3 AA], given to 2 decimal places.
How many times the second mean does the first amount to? 1.13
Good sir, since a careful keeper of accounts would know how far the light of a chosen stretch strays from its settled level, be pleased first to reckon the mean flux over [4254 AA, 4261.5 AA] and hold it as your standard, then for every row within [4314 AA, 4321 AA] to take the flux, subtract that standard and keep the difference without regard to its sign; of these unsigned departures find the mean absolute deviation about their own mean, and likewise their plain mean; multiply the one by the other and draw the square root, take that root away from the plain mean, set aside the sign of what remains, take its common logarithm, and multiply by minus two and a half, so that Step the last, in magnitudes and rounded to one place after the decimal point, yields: -0.3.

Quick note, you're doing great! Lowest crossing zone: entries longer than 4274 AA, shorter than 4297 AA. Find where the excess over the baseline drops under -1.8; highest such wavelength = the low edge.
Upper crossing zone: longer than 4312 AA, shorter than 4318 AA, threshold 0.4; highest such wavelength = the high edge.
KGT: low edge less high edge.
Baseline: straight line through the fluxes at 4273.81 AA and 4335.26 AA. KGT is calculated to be -18.8 AA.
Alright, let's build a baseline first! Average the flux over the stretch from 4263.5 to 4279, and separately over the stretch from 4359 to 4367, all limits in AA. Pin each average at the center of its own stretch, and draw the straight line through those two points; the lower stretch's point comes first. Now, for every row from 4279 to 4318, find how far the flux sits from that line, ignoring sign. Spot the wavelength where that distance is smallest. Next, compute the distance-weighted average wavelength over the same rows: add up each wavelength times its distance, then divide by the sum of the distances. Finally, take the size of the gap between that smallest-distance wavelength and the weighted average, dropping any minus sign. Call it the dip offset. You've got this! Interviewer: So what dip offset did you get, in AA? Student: 11.9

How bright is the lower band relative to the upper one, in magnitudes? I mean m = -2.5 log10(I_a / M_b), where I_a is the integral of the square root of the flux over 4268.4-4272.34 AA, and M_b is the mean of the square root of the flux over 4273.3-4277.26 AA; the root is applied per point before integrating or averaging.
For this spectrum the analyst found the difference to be -1.39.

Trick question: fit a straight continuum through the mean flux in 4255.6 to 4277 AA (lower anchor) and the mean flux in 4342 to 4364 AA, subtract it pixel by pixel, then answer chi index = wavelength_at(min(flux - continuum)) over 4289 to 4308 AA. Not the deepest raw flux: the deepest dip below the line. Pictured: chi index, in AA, 4306.41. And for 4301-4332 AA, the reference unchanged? 4309.38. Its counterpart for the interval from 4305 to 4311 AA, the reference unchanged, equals 4309.38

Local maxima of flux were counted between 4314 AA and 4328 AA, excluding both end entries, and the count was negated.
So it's -3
